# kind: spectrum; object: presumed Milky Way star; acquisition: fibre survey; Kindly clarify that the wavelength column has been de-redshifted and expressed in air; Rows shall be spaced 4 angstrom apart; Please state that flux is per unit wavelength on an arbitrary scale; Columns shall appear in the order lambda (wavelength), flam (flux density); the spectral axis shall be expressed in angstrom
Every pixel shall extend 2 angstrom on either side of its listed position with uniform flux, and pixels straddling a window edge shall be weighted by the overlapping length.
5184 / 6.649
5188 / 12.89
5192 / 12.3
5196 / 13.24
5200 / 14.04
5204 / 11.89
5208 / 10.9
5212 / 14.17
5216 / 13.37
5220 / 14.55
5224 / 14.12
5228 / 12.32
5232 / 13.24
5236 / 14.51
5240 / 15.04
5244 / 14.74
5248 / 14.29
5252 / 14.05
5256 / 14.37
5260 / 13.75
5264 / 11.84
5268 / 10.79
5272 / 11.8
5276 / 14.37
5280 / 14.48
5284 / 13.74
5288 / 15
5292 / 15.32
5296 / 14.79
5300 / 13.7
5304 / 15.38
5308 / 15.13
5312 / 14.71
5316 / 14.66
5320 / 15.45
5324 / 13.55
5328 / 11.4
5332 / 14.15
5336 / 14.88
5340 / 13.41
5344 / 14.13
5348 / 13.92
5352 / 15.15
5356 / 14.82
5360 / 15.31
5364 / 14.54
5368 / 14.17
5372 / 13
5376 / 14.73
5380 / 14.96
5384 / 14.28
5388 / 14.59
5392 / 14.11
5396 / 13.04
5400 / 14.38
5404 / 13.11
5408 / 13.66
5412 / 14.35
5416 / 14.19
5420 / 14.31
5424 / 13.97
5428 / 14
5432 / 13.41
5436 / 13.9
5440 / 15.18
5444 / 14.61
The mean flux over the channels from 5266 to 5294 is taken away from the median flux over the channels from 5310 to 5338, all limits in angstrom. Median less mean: 1.0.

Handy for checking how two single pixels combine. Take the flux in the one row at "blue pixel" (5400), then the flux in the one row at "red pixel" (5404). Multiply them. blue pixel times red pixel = 189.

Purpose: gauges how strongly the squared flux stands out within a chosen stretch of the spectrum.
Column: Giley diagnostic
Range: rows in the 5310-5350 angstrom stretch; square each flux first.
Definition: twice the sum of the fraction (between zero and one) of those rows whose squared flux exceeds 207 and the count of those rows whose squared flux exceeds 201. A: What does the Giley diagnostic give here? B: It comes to 8.8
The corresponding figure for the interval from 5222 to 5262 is 10.6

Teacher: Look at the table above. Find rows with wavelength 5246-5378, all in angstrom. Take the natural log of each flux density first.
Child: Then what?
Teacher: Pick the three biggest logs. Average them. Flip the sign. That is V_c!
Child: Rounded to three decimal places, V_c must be -2.733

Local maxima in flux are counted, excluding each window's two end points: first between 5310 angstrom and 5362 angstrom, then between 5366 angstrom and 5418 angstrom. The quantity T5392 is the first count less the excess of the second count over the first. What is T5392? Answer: 4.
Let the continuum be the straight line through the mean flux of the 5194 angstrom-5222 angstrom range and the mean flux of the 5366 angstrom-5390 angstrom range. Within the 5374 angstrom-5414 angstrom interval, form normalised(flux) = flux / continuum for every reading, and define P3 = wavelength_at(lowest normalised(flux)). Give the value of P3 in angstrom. 5396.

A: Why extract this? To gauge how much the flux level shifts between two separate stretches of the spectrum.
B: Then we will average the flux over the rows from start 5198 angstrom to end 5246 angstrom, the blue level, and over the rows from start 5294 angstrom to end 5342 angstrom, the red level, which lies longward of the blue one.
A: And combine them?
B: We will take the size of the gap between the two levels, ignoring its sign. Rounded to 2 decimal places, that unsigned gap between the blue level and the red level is 0.69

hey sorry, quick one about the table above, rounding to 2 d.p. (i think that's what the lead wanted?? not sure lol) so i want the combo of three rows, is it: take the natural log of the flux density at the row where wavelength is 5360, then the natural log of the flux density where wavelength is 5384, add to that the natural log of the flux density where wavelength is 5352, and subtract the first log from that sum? 2.65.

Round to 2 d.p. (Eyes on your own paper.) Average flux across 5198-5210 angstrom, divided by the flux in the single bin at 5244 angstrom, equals 0.83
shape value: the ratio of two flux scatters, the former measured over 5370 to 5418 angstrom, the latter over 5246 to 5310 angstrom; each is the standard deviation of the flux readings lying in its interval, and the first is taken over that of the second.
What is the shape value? 0.50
